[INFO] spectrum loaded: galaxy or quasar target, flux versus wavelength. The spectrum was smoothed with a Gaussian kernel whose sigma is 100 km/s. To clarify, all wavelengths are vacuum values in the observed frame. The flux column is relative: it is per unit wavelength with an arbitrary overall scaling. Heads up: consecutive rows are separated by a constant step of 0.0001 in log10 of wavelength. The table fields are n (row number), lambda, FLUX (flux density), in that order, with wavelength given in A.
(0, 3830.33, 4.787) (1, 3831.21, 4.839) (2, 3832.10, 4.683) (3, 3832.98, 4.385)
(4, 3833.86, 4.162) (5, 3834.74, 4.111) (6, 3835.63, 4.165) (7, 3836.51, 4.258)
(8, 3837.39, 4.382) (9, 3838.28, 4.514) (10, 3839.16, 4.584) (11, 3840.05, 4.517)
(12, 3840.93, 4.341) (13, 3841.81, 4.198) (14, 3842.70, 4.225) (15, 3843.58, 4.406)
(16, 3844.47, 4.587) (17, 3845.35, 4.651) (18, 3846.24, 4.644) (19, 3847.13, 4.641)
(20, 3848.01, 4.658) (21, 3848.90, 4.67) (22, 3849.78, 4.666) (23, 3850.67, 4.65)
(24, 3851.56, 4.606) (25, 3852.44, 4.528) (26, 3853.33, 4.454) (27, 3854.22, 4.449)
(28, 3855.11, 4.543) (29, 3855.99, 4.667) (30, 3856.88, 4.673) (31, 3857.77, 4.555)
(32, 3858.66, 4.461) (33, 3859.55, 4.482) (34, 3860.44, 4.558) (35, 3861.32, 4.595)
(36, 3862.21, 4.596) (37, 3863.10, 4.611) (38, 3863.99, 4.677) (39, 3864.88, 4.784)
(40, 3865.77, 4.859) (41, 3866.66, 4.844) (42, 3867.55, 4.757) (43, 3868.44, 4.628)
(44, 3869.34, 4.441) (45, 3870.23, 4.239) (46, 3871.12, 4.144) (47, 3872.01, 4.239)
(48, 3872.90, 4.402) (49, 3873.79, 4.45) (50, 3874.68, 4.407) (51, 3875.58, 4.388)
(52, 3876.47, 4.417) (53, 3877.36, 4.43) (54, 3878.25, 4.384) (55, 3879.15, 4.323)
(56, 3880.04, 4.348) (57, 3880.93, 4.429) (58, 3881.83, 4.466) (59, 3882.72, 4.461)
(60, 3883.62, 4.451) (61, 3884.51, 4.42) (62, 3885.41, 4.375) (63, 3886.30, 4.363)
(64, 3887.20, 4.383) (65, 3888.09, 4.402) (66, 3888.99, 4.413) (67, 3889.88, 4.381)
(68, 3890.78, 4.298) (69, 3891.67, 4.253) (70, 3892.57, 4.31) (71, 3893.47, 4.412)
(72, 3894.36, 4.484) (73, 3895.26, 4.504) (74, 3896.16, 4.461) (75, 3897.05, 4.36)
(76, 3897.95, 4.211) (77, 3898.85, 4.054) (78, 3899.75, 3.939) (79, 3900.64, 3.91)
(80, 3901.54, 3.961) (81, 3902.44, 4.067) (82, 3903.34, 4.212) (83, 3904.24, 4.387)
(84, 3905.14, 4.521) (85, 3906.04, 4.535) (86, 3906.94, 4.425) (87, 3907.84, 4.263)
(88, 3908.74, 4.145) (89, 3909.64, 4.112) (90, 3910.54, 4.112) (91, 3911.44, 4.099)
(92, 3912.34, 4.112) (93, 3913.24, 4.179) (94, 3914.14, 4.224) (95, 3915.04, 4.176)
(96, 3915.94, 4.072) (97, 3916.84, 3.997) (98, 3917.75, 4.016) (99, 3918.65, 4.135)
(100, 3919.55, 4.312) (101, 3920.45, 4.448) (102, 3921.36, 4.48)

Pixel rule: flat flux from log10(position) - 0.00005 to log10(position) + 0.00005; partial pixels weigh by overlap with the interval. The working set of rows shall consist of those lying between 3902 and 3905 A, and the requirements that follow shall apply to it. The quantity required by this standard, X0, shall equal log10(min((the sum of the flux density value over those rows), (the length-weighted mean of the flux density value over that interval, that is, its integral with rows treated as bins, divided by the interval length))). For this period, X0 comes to 0.628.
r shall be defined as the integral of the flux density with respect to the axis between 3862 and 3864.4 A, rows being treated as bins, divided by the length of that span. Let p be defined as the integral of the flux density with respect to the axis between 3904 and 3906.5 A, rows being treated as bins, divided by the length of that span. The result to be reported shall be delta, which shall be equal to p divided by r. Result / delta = 0.97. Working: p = 4.48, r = 4.6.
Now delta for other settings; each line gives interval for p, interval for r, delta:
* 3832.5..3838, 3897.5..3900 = 1.05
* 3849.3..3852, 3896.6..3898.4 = 1.08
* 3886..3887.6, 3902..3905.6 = 1.02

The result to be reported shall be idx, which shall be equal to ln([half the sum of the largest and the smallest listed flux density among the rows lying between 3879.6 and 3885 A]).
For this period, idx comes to 1.483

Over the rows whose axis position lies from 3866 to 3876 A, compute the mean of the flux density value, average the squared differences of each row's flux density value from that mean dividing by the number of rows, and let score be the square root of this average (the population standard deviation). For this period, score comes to 0.21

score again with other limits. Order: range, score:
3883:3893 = 0.06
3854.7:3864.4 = 0.07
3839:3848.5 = 0.17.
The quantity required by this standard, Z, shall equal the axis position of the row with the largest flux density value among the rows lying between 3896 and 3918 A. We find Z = 3906.04 A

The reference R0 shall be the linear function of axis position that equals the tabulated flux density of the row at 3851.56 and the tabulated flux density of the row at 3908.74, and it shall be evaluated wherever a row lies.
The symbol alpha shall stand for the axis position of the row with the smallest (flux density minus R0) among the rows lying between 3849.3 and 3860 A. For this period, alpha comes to 3853.33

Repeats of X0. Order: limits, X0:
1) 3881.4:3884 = 0.649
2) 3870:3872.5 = 0.625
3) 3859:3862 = 0.658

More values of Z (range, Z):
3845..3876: 3865.77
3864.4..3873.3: 3865.77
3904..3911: 3906.04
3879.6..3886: 3881.83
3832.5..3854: 3848.90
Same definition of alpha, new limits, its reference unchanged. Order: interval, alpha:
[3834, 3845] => 3834.74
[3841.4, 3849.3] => 3841.81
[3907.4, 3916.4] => 3909.64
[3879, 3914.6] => 3900.64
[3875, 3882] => 3879.15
